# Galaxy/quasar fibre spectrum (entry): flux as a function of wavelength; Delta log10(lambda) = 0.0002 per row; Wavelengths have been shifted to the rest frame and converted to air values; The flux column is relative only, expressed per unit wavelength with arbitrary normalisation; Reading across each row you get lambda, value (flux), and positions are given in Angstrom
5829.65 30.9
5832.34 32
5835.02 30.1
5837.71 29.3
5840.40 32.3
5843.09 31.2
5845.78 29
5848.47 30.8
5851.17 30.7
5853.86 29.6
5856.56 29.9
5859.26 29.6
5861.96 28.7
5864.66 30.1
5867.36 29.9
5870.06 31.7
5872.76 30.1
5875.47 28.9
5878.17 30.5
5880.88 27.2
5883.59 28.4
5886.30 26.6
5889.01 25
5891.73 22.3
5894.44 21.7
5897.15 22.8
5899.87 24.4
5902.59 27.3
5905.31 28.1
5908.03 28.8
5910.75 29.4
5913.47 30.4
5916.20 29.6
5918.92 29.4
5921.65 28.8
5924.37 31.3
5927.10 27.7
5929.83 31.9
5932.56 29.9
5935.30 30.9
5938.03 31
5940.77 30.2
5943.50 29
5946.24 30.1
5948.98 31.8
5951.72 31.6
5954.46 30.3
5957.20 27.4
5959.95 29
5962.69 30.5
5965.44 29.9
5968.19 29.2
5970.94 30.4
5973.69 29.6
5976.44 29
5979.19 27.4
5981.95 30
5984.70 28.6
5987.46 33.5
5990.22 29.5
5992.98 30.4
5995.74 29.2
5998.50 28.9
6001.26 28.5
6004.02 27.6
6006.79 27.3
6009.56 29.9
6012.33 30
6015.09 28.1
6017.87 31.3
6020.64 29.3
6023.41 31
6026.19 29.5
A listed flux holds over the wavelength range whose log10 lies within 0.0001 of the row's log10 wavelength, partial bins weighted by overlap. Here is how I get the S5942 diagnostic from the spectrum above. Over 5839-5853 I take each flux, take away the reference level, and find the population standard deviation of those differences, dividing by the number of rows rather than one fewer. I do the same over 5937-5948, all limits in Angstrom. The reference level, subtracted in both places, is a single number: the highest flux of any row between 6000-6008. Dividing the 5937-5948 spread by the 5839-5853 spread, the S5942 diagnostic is 0.67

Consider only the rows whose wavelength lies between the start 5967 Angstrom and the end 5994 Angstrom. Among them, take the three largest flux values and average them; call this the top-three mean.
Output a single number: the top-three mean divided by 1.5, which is 21.0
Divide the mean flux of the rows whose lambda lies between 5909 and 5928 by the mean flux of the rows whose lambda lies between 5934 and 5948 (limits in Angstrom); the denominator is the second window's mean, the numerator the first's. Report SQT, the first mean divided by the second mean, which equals 0.98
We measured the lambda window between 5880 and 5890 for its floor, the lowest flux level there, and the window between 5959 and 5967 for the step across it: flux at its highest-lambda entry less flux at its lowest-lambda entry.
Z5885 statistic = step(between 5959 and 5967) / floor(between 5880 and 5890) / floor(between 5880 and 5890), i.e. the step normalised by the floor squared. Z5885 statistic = 0.0014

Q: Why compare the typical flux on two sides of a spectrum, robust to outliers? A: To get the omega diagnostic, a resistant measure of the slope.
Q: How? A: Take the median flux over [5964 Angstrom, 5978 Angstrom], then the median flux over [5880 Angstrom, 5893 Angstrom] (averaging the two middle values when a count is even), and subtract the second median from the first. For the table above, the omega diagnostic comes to 3.0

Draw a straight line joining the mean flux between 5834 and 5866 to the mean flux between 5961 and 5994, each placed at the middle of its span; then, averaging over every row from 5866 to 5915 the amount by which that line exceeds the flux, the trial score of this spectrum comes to 2.6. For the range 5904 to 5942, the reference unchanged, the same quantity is 0.1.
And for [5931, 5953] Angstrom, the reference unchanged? -0.7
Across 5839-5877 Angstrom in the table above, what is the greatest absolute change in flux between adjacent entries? 2.2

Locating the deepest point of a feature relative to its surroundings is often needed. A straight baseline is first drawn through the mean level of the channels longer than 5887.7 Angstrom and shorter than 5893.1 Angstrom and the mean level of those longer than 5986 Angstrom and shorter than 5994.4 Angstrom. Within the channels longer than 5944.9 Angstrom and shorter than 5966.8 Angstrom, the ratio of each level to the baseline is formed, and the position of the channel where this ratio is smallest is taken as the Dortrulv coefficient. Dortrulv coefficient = 5957.20 Angstrom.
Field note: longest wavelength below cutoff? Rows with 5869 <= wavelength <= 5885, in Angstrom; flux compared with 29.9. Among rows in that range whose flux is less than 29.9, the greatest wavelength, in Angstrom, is 5883.59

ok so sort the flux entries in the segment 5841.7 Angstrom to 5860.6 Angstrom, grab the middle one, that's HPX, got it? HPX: 29.9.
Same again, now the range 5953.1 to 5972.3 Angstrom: 29.9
